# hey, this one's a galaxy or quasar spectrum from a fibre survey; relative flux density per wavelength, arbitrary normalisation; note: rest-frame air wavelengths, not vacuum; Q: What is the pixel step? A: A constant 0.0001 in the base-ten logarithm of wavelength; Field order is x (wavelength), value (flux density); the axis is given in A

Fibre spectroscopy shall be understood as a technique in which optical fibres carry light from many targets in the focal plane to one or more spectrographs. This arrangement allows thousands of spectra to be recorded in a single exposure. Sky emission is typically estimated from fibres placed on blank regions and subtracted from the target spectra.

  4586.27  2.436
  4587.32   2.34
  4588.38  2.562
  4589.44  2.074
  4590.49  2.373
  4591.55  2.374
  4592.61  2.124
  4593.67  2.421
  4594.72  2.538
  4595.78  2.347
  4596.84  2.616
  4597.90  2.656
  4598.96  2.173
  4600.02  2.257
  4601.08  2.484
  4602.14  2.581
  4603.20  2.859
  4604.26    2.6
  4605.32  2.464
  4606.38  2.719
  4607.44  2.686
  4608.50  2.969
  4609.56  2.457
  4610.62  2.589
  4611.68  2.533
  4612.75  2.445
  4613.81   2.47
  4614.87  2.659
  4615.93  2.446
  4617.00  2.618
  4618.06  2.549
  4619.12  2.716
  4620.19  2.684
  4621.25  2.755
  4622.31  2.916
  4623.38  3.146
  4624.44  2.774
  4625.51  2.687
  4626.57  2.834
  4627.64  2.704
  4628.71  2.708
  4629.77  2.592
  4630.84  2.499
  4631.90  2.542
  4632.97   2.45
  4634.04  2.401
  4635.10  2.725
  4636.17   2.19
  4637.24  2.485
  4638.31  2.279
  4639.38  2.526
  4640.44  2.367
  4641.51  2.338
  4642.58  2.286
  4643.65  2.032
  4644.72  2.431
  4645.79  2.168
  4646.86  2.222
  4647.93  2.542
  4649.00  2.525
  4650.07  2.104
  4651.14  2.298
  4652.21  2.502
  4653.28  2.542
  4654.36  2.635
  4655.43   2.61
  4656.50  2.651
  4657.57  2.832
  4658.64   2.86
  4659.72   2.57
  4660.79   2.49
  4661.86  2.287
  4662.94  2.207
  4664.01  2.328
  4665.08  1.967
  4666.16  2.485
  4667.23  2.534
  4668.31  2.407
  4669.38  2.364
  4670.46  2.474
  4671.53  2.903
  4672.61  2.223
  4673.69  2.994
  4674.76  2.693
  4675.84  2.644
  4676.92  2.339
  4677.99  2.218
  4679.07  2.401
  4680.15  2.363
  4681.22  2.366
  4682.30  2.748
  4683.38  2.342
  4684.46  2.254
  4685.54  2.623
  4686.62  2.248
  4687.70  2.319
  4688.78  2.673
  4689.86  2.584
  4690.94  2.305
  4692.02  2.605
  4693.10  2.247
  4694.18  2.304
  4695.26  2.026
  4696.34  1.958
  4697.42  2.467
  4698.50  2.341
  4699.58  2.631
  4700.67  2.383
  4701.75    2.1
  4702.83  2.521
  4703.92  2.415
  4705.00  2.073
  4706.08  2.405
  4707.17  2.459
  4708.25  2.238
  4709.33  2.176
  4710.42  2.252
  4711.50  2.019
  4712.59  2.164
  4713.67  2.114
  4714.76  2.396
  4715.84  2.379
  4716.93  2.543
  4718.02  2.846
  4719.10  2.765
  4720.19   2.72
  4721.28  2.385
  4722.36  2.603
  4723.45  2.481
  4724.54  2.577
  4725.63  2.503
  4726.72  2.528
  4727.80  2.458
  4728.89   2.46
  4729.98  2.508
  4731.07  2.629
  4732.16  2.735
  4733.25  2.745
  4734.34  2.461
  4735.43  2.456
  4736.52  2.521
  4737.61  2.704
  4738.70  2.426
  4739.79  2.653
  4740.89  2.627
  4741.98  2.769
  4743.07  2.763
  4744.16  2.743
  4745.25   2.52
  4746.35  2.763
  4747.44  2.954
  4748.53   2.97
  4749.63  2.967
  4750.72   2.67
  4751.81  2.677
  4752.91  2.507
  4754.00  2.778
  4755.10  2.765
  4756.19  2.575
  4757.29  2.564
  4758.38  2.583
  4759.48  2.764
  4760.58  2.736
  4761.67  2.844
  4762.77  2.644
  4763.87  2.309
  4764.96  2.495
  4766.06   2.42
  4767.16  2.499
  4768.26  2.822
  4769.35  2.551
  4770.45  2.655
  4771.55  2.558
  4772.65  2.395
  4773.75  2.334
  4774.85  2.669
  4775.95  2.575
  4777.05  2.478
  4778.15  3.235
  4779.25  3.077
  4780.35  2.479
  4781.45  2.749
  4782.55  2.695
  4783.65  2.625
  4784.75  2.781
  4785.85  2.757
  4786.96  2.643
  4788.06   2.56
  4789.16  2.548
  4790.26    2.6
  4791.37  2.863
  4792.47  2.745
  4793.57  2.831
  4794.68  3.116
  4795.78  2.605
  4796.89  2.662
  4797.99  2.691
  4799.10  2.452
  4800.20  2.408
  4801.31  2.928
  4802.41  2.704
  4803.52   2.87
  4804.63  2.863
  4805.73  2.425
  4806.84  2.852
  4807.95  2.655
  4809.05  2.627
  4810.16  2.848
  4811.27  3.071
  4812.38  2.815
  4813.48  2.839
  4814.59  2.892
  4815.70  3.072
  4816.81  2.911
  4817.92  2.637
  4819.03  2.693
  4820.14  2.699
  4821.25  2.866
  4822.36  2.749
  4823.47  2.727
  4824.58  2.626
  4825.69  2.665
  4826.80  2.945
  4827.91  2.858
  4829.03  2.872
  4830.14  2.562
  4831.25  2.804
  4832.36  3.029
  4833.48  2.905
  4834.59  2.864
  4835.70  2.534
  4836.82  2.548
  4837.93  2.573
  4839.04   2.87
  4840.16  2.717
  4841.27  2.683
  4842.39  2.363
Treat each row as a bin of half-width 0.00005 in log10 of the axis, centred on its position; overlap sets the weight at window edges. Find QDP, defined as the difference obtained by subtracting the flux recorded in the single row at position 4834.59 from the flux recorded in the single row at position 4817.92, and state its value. -0.23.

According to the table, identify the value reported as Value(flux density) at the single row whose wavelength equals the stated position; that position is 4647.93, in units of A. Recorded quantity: 2.542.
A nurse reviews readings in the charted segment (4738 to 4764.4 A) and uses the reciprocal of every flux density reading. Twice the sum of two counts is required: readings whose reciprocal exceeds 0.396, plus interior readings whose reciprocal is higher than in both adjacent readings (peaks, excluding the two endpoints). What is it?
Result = 20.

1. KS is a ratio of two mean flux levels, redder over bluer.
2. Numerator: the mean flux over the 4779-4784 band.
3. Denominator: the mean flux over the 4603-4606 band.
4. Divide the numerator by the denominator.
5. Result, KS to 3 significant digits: 1.03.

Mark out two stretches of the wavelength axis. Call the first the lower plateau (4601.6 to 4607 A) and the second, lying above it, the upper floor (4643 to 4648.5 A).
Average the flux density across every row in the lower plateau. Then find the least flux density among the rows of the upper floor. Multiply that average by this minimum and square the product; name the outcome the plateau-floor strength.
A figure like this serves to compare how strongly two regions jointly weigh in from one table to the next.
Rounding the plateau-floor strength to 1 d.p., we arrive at 28.9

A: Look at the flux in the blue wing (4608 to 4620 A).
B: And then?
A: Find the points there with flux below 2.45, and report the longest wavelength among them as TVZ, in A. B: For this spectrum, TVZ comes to 4615.93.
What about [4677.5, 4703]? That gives 4701.75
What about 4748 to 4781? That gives 4773.75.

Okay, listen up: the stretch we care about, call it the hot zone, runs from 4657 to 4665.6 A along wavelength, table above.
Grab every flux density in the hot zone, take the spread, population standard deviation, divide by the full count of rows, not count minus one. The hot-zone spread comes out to 0.288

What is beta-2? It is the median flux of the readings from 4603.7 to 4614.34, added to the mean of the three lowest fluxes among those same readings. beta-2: 5.02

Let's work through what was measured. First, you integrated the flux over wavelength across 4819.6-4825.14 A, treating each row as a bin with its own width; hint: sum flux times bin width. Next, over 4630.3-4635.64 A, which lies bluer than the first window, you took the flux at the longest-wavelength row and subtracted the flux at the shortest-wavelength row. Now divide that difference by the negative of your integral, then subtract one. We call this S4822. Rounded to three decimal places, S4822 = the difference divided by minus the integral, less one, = -1.015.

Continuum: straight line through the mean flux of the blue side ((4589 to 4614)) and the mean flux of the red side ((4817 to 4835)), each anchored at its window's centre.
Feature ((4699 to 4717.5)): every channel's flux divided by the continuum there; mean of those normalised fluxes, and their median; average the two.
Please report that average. 0.89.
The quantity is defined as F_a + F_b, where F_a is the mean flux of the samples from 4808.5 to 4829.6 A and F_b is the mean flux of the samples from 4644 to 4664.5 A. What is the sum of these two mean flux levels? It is 5.27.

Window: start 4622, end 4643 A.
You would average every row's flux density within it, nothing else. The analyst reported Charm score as 2.57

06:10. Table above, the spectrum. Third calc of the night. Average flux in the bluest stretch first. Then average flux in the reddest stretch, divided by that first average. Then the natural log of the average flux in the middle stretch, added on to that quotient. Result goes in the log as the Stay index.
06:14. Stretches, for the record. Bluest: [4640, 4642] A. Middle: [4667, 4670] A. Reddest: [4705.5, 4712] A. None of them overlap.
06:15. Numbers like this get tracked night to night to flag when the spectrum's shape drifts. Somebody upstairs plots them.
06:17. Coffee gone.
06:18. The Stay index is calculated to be 1.85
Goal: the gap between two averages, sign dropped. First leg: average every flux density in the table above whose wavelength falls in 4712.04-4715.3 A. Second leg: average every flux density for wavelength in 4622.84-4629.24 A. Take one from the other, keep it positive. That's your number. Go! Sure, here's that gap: 0.6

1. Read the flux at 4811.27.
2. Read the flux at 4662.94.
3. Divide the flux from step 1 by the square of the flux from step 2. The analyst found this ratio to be 0.63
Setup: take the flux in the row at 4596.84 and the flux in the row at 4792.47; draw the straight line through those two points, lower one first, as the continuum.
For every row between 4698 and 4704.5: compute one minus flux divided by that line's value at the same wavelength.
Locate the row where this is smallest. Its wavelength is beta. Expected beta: 4699.58 A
